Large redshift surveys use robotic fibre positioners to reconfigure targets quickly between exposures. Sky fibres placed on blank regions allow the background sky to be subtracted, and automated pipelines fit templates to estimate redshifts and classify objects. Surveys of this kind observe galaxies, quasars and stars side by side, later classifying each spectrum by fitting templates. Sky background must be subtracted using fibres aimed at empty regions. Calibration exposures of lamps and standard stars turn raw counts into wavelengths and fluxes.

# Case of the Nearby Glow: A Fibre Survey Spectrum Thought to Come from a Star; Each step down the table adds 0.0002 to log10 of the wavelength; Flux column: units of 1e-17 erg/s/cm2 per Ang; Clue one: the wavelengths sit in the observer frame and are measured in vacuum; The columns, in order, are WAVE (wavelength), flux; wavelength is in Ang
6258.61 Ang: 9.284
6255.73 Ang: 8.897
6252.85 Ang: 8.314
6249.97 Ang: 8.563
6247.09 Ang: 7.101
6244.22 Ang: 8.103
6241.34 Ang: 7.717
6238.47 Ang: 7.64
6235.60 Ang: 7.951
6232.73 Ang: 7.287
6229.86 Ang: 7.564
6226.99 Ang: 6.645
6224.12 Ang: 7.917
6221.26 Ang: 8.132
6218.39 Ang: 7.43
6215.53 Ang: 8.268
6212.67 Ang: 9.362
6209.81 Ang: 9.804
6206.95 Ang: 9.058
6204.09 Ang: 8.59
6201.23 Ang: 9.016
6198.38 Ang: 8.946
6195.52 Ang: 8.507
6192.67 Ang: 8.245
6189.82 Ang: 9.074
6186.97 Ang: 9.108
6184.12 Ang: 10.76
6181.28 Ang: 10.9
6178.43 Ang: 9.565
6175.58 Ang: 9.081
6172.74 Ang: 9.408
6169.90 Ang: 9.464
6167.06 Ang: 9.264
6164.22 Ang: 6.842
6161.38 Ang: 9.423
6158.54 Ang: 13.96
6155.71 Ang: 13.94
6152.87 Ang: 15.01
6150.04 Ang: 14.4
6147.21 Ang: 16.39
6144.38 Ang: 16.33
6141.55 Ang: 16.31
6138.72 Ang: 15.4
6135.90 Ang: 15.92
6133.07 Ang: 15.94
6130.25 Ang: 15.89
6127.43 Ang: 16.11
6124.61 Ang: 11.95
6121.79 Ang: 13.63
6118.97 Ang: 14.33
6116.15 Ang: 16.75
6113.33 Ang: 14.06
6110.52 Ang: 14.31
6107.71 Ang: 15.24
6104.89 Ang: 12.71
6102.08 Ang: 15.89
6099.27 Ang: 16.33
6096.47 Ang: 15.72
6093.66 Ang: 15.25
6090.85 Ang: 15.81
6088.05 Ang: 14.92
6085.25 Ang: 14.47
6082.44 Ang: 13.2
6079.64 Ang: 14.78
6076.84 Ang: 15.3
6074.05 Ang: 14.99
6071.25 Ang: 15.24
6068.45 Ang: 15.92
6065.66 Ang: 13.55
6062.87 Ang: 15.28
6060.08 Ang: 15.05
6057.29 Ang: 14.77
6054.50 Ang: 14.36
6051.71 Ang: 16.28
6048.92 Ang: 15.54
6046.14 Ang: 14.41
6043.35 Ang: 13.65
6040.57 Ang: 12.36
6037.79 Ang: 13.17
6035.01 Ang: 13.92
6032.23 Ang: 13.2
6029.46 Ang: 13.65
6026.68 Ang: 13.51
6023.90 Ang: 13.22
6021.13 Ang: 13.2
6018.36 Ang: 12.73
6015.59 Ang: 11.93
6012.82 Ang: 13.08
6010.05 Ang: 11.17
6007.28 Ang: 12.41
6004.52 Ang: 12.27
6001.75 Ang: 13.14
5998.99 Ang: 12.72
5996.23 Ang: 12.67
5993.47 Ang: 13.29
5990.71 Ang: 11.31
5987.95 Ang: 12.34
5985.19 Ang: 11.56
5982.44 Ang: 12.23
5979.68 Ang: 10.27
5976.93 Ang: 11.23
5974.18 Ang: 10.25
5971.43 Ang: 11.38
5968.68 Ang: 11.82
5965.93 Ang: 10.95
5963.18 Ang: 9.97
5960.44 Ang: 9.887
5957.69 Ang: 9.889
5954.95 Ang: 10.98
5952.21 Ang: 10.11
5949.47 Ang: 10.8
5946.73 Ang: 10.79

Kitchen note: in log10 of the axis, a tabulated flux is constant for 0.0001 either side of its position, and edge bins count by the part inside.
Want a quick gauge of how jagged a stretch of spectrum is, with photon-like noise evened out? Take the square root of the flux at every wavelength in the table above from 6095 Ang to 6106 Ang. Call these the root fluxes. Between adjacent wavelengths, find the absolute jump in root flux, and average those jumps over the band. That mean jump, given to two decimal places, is 0.18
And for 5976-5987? 0.18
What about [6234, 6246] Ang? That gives 0.05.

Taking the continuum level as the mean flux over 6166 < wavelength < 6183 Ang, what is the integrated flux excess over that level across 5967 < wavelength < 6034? 177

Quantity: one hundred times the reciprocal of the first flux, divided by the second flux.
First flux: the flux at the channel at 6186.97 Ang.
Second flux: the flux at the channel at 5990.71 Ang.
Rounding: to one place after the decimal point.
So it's 1.0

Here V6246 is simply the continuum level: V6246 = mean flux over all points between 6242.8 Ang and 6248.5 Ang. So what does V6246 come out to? 8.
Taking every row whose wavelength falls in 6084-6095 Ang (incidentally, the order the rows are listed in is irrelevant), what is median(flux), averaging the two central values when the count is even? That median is 15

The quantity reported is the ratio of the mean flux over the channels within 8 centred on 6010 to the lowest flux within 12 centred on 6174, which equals 1.3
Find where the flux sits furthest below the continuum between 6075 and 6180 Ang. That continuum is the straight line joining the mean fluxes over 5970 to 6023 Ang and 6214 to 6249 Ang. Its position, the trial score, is 6164.22 Ang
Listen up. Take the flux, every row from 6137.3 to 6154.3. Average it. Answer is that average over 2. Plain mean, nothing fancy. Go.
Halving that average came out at 7.8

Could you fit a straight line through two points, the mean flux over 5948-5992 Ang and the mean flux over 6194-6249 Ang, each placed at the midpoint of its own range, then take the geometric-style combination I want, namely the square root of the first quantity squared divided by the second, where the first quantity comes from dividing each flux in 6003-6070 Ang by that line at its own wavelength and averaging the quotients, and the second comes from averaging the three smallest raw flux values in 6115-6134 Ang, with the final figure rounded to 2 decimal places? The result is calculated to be 0.37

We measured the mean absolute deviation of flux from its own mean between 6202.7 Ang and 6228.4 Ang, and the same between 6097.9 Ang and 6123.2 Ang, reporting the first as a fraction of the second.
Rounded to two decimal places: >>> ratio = 0.68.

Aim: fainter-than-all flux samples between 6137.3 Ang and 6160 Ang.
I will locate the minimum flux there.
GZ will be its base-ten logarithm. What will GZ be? 1.14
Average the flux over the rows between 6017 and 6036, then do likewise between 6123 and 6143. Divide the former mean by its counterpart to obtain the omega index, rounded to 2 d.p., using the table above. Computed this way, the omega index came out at 0.87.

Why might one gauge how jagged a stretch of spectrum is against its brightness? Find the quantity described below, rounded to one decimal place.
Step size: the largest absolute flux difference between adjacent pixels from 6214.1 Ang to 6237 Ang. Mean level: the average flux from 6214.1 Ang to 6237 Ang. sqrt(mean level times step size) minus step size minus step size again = 0.6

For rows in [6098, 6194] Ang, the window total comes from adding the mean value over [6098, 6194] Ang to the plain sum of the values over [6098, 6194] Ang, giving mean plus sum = 455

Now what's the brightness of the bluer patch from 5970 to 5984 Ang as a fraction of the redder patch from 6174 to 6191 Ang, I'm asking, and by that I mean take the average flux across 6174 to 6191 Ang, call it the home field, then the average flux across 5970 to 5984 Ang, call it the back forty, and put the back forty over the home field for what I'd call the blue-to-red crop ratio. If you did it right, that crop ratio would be 1.1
